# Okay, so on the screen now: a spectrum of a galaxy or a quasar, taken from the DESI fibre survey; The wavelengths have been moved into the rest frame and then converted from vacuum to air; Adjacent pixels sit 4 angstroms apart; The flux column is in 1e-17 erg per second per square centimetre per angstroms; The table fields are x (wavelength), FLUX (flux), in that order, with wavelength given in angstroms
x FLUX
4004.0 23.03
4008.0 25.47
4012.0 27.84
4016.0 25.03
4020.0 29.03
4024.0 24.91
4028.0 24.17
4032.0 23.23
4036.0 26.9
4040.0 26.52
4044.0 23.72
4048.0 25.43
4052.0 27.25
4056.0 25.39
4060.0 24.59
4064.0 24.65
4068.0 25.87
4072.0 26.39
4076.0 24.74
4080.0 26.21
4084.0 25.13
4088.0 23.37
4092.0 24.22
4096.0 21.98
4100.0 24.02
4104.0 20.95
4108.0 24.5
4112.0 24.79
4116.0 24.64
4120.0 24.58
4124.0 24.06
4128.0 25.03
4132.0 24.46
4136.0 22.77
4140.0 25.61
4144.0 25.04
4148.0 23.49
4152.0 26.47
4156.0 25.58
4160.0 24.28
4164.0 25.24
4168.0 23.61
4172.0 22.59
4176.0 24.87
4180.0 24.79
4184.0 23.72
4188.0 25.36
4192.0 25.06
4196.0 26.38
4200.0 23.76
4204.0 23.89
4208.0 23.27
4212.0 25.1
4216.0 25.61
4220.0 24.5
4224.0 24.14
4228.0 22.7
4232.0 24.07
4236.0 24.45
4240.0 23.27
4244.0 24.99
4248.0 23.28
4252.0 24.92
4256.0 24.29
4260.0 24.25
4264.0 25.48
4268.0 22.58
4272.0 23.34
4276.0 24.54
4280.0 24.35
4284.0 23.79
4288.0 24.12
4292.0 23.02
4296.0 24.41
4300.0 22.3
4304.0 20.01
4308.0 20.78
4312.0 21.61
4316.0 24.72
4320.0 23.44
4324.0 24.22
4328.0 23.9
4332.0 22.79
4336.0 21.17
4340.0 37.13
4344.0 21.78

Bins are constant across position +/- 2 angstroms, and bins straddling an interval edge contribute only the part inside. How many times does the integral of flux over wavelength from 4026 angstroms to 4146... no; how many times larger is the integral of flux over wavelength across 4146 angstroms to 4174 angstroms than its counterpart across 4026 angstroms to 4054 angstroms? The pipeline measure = 0.966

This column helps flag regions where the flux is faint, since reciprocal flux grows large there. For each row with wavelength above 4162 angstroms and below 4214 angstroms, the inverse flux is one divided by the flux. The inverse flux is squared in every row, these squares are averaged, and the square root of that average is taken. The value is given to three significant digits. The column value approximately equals 0.0410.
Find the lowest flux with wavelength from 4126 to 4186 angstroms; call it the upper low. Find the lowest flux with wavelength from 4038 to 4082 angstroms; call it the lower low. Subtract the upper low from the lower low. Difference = 1.1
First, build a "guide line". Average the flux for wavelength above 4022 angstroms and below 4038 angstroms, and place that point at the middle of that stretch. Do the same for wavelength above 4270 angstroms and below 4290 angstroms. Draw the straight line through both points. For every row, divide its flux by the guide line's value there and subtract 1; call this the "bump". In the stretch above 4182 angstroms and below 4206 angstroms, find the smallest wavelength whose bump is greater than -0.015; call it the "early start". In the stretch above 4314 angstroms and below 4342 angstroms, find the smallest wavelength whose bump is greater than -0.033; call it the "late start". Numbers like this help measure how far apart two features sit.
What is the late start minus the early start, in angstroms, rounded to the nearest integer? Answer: 128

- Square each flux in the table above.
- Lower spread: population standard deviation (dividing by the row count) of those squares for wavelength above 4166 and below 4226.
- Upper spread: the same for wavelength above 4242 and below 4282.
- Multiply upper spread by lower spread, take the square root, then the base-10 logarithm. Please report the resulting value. 1.64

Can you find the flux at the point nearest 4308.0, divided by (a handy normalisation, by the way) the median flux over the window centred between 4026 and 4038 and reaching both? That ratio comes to 0.86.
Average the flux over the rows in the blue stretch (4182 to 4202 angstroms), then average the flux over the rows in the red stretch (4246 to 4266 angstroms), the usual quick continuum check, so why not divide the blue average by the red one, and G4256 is 1.02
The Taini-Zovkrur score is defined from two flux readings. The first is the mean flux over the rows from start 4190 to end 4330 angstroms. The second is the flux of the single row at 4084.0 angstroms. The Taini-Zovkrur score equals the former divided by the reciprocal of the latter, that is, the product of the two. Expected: 599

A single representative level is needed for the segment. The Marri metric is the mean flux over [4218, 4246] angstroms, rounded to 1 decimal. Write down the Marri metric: 24.0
